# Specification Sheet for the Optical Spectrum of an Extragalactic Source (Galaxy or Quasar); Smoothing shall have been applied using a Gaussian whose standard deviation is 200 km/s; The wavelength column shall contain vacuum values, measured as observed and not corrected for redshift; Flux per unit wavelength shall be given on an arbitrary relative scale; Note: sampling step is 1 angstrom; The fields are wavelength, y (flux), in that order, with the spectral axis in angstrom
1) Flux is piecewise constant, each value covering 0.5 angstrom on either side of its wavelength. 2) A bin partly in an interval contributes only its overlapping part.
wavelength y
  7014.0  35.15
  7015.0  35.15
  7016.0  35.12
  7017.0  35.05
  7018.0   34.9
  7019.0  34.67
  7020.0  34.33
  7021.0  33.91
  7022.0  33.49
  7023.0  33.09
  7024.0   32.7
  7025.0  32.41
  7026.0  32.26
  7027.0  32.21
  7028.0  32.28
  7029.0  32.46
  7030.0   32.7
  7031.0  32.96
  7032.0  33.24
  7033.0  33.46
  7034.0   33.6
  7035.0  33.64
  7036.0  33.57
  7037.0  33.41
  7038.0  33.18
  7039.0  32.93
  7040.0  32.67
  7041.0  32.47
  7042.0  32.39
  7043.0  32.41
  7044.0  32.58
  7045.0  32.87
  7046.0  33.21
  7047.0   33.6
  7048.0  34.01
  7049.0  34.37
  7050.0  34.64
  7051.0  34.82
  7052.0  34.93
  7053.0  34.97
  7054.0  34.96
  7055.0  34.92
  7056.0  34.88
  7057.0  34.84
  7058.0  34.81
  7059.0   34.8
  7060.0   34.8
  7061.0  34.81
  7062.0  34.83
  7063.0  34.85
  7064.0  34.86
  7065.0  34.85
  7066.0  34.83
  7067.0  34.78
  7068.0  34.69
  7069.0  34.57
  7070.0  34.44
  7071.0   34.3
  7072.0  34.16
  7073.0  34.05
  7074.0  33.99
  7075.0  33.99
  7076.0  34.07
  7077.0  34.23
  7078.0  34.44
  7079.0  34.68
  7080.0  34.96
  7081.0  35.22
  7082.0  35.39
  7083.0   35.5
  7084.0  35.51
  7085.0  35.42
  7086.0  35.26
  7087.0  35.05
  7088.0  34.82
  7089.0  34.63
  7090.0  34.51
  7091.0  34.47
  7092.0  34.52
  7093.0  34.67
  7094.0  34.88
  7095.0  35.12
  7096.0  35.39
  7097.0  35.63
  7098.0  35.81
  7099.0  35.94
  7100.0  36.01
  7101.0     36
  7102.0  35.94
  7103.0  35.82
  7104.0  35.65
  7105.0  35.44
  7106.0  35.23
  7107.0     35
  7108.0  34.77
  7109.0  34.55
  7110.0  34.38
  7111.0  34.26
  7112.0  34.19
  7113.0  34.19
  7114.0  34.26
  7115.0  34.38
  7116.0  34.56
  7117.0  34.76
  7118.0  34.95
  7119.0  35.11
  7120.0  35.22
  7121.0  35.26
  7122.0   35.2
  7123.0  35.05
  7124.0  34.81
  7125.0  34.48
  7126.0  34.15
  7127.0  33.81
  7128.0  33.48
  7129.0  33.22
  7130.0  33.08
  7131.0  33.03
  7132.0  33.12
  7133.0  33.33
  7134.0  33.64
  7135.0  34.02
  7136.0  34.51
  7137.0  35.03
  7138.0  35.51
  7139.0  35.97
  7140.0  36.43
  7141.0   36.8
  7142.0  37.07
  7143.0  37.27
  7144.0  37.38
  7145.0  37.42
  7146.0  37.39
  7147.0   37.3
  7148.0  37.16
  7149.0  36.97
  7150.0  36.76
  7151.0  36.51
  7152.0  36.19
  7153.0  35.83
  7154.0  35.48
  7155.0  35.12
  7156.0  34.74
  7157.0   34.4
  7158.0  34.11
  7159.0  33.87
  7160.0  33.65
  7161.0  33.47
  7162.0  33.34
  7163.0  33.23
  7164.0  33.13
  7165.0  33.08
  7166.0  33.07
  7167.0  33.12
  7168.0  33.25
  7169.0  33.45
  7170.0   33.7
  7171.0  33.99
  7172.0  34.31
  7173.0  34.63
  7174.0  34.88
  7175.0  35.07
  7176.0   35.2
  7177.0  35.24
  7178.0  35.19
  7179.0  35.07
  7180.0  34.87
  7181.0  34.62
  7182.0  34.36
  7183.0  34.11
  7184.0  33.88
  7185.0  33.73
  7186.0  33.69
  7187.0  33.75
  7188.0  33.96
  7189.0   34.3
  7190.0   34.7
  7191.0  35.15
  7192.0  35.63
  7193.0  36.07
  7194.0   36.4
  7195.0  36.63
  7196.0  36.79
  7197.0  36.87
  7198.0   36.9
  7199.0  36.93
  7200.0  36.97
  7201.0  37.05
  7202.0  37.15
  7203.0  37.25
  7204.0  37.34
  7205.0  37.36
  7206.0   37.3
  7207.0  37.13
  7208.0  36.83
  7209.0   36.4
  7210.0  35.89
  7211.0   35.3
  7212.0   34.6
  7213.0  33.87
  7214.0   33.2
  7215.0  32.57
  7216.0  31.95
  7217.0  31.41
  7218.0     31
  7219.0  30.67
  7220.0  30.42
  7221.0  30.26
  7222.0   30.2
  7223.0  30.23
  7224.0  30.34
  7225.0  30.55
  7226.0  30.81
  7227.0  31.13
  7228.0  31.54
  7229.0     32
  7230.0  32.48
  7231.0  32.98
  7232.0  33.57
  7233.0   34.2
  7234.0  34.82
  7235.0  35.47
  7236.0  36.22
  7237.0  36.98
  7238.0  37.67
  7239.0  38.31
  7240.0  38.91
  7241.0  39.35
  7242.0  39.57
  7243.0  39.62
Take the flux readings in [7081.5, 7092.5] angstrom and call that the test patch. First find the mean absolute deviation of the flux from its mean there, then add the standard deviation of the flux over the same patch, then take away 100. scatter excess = -99.2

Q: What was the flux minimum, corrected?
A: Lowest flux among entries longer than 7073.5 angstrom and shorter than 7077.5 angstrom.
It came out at 33.99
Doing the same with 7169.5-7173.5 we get 33.7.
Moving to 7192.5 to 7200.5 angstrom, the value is 36.07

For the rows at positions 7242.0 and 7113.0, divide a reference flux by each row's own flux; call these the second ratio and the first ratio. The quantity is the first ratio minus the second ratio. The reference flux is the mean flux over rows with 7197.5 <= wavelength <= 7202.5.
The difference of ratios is 0.15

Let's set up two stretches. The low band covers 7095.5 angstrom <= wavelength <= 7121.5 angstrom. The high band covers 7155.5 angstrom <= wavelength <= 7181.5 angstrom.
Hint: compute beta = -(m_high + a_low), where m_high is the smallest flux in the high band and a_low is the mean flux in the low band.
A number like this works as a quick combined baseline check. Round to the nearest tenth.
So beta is -68.2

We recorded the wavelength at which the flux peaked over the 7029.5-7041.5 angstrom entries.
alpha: 7035.0 angstrom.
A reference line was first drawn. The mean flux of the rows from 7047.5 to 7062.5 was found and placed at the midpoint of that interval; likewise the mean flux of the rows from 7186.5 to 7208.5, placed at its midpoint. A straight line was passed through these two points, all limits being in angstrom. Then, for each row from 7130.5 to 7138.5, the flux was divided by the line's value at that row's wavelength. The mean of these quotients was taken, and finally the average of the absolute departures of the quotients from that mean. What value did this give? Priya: 0.020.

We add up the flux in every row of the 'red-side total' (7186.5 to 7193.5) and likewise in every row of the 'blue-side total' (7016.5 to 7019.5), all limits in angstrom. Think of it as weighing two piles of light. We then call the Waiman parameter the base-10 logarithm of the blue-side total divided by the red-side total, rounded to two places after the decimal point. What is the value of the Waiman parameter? -0.37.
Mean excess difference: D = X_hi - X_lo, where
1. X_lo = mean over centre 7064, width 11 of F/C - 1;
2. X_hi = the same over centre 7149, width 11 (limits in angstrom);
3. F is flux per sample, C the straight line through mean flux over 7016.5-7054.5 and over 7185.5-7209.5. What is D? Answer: 0.014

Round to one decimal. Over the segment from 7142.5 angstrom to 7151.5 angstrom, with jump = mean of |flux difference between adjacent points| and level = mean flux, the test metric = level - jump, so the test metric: 37.0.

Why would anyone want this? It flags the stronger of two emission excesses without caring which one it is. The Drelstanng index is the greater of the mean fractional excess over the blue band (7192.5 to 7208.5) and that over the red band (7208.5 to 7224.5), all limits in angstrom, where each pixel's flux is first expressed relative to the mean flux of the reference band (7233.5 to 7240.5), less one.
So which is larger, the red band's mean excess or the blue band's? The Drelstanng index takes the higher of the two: 0.00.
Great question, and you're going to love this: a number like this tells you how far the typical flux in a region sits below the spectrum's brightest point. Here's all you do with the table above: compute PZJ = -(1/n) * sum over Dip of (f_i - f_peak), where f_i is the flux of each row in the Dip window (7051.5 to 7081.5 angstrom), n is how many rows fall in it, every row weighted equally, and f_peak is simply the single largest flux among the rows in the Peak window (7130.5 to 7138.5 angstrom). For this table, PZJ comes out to 0.86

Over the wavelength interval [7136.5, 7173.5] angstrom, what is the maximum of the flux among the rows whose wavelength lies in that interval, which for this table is 37.42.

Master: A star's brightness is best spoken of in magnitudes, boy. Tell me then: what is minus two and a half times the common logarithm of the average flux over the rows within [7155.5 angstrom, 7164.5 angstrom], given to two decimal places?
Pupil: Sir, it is -3.82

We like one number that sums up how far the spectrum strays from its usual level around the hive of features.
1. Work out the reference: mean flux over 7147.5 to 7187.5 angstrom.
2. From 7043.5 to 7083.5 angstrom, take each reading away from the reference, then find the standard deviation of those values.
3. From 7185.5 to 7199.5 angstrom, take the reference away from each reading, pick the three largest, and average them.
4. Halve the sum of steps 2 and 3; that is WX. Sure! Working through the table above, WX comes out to 1.5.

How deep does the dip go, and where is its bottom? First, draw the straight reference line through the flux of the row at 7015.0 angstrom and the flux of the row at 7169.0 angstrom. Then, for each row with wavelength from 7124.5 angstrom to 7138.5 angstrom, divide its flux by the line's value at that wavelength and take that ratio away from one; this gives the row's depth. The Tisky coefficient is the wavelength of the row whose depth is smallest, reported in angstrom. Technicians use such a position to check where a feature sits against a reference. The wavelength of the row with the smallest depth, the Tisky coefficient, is 7138.0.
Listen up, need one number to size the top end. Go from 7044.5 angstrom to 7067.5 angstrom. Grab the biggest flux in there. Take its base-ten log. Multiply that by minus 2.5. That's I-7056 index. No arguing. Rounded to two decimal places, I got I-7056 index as -3.86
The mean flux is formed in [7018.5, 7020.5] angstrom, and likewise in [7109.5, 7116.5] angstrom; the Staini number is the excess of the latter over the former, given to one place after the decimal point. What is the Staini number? -0.2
